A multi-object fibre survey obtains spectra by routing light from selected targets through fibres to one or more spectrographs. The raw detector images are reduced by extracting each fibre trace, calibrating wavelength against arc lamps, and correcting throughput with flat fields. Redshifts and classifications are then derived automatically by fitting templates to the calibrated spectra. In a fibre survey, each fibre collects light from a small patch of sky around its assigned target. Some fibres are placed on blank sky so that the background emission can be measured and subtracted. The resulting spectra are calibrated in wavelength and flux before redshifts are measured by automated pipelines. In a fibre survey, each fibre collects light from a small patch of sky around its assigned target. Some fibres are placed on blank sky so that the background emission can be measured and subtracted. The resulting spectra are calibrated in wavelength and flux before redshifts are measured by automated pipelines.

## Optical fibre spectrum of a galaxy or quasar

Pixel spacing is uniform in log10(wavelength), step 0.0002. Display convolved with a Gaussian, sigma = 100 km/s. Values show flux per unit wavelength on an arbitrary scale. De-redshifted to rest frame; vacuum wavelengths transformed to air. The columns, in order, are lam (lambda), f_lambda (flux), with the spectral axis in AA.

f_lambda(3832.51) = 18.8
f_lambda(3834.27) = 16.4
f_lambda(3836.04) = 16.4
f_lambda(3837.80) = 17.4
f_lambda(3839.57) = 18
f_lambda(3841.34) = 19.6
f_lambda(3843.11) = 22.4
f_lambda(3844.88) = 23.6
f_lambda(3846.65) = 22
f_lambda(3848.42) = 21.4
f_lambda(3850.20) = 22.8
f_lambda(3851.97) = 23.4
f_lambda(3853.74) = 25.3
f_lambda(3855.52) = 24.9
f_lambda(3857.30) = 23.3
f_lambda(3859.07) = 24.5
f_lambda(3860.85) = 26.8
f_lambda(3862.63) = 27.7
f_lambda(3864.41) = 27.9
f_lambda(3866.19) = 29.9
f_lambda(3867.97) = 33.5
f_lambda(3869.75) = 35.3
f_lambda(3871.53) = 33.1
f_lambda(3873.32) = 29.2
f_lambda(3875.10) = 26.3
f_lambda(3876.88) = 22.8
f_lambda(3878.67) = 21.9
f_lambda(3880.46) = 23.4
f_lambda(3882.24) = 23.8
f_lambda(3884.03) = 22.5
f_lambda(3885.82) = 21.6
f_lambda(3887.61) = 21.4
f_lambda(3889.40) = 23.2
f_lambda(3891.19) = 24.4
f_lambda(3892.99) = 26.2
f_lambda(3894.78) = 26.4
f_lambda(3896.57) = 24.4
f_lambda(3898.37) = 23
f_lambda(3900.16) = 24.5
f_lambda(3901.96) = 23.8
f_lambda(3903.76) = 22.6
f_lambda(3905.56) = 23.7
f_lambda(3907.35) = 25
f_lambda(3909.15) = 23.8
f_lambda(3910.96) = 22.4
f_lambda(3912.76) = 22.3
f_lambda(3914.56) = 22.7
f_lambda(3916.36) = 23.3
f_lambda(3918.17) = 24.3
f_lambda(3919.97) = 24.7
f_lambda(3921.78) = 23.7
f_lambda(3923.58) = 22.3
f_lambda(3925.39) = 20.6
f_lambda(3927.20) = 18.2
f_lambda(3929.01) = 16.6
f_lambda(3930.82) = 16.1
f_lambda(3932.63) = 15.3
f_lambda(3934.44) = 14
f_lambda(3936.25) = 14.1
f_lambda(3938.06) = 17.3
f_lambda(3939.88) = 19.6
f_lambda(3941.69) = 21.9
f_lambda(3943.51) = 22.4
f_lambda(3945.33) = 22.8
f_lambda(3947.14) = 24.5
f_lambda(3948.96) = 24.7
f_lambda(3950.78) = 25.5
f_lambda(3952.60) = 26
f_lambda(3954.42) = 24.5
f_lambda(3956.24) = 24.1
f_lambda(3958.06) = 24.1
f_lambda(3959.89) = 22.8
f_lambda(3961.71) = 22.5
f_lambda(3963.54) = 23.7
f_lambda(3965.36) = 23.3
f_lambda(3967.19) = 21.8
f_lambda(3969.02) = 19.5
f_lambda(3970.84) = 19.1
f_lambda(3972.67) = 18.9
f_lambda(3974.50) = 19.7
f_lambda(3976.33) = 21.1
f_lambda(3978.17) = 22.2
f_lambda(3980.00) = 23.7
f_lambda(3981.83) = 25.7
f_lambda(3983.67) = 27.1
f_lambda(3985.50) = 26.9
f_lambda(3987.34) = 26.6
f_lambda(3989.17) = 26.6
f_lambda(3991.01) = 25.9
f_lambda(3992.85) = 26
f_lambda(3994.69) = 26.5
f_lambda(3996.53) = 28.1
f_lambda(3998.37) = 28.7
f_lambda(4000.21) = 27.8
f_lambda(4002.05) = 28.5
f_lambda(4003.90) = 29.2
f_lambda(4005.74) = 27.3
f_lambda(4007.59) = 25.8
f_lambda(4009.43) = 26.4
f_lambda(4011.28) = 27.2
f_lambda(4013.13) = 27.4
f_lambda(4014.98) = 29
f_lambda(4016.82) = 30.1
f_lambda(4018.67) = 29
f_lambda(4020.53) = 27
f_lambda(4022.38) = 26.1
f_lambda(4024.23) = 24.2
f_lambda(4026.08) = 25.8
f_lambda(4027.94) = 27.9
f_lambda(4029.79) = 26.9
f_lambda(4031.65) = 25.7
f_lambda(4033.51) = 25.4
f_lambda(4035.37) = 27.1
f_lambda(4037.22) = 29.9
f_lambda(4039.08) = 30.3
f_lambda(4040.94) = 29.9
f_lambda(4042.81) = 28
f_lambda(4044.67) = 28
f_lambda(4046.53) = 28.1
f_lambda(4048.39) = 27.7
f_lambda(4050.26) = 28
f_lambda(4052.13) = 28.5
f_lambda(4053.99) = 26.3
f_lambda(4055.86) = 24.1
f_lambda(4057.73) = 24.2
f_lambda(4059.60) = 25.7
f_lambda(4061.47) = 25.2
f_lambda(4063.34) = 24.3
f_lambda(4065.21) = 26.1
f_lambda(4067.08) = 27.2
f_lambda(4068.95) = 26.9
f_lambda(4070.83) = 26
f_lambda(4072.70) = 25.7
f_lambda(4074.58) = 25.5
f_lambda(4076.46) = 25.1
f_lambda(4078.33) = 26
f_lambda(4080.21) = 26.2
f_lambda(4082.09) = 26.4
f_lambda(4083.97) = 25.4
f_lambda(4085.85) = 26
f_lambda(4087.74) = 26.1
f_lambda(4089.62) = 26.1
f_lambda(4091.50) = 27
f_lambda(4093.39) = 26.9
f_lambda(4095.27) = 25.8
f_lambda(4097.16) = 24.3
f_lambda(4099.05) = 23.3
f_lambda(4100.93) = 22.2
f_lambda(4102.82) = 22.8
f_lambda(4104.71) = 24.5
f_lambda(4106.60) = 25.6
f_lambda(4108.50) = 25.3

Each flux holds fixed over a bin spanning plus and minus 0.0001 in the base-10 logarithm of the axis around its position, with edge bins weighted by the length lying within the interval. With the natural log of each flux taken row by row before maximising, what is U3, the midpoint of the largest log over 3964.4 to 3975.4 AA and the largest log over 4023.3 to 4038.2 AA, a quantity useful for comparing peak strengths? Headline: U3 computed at 3.27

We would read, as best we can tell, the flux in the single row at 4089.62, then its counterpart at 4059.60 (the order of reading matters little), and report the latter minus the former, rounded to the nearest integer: 0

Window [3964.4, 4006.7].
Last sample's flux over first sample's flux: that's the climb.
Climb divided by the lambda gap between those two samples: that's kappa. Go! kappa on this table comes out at 0.10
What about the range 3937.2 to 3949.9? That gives 0.68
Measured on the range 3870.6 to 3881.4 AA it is -1.09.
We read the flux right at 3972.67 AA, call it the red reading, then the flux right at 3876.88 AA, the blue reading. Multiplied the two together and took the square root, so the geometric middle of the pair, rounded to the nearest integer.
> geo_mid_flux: 21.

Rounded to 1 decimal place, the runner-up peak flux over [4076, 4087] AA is 26.2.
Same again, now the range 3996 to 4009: 28.7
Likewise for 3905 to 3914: 23.8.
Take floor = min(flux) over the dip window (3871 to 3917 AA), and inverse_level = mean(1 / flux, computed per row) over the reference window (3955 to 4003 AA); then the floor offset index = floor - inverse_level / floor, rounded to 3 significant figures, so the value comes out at 21.4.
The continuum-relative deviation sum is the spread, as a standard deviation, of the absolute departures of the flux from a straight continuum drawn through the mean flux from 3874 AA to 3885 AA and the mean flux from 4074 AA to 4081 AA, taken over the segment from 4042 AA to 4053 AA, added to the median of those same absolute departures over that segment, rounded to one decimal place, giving 2.9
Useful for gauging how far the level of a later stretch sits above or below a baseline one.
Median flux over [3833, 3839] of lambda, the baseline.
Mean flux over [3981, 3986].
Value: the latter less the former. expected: 10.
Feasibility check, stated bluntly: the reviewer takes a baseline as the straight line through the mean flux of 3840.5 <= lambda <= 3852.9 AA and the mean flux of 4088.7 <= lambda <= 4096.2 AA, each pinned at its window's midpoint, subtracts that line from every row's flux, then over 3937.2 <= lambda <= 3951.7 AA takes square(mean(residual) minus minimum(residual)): 24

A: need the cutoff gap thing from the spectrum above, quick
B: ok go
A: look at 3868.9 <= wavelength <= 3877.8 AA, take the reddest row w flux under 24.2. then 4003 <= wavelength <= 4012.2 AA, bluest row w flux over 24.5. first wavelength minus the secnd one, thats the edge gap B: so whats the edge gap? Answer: -127.0 AA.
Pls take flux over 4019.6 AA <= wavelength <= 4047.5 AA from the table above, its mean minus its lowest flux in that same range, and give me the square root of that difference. 1.78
